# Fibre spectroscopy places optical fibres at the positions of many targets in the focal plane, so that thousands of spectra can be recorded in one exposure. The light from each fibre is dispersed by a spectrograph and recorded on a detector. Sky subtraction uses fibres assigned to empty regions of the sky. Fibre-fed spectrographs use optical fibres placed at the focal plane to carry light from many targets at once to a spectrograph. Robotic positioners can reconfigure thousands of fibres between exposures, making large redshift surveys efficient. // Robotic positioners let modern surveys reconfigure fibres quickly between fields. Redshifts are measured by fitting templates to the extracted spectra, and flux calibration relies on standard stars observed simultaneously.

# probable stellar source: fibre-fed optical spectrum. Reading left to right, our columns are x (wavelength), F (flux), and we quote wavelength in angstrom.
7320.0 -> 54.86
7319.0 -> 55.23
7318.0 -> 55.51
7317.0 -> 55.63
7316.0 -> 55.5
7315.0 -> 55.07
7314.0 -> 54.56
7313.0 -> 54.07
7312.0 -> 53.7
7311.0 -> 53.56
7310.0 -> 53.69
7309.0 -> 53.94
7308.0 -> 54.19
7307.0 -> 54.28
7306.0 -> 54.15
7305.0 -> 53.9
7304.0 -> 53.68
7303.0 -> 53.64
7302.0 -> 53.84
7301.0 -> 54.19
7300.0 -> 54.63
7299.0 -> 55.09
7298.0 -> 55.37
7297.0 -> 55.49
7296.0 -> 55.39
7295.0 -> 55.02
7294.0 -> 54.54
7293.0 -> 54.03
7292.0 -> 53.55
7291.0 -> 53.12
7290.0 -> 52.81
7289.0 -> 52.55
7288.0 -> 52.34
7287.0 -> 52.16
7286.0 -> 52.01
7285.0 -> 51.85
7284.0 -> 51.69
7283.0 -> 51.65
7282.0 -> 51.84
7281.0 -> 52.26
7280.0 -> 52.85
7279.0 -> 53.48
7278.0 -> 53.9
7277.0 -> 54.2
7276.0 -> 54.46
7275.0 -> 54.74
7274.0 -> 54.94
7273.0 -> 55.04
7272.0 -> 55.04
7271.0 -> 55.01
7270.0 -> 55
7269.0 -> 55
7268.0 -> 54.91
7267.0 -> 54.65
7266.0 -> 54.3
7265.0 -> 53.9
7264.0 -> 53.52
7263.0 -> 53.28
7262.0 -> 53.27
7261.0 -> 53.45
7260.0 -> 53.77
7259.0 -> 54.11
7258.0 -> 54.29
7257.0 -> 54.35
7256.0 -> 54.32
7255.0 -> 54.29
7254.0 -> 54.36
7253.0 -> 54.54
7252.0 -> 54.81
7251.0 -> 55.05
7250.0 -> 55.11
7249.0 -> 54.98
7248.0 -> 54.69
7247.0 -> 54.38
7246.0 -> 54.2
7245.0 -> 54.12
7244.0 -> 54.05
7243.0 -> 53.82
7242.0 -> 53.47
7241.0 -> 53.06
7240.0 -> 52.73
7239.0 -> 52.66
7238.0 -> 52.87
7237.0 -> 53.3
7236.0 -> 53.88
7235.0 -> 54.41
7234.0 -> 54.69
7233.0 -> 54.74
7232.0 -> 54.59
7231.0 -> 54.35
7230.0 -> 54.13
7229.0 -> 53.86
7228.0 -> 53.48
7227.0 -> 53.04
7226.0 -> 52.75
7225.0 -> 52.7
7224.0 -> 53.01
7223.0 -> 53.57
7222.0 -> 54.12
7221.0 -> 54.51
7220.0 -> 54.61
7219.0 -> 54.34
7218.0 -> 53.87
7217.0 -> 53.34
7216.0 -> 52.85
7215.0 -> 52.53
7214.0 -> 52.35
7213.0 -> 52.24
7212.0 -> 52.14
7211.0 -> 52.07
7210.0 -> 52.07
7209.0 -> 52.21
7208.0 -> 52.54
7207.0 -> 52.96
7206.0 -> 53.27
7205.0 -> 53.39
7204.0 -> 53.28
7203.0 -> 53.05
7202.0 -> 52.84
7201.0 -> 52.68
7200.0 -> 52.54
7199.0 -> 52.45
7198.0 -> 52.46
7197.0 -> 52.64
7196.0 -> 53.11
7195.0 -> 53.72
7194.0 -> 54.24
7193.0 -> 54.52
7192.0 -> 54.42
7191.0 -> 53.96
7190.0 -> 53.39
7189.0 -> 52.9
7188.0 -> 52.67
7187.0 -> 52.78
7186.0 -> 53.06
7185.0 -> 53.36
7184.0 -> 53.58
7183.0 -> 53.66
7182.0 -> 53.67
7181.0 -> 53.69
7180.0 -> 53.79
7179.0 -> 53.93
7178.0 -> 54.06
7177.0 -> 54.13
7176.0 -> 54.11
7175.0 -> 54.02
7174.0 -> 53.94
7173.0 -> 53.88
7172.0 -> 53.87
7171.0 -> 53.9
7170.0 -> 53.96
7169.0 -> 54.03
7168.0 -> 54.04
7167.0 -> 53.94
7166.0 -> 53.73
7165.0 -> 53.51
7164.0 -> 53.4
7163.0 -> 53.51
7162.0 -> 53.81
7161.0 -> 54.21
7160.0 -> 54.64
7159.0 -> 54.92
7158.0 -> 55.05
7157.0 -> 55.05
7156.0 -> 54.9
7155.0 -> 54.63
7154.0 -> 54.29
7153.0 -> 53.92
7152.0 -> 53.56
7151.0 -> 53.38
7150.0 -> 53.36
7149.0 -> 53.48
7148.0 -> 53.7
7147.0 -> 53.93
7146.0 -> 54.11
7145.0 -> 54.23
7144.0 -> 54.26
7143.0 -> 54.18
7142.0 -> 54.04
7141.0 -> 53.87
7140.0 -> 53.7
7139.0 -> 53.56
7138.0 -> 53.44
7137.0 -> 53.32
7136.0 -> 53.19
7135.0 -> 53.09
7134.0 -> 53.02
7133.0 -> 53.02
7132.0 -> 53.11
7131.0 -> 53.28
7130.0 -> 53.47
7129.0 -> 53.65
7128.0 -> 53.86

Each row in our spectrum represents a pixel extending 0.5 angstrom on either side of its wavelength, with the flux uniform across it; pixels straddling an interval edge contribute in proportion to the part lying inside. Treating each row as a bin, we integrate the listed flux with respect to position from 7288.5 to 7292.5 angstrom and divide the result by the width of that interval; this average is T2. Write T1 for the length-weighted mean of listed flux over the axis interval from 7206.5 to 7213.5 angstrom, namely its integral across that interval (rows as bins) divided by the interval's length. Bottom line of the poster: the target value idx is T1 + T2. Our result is 105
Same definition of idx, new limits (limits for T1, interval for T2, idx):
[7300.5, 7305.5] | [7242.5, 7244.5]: 108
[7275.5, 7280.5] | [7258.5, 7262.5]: 107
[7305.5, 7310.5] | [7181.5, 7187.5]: 107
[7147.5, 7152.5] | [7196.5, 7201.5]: 106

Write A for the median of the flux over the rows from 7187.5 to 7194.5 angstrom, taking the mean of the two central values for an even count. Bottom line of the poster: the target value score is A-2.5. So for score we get 51.5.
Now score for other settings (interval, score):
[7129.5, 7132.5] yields 50.8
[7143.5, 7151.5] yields 51.3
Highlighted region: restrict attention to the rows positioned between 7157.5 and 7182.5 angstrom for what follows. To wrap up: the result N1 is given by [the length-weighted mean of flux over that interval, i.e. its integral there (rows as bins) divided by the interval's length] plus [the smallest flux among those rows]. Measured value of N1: 107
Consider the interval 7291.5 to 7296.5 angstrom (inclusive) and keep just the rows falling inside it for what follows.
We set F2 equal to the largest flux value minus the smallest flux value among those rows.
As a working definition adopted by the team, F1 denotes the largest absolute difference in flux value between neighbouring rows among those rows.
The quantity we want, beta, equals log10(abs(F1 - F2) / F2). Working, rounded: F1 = 0.51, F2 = 1.8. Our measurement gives -0.141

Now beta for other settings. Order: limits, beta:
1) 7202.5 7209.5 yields -0.191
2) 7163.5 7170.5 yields -0.183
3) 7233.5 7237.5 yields -0.235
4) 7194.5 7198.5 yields -0.287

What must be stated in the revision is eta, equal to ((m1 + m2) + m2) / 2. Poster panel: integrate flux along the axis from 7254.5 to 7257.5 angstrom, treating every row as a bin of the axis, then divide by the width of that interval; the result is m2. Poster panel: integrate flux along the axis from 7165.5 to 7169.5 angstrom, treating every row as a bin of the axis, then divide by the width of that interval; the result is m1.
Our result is 81.3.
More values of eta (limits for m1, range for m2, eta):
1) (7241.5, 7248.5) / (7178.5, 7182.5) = 80.8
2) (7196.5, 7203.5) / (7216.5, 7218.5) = 79.9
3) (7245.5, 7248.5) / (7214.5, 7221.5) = 80.9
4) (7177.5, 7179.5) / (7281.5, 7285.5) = 78.8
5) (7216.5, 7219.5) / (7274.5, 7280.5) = 80.9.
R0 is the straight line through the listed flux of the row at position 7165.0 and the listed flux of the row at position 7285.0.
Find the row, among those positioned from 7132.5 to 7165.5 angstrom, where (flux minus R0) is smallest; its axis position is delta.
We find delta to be 7133.0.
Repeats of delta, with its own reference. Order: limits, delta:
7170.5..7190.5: 7188.0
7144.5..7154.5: 7150.0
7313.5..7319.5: 7314.0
